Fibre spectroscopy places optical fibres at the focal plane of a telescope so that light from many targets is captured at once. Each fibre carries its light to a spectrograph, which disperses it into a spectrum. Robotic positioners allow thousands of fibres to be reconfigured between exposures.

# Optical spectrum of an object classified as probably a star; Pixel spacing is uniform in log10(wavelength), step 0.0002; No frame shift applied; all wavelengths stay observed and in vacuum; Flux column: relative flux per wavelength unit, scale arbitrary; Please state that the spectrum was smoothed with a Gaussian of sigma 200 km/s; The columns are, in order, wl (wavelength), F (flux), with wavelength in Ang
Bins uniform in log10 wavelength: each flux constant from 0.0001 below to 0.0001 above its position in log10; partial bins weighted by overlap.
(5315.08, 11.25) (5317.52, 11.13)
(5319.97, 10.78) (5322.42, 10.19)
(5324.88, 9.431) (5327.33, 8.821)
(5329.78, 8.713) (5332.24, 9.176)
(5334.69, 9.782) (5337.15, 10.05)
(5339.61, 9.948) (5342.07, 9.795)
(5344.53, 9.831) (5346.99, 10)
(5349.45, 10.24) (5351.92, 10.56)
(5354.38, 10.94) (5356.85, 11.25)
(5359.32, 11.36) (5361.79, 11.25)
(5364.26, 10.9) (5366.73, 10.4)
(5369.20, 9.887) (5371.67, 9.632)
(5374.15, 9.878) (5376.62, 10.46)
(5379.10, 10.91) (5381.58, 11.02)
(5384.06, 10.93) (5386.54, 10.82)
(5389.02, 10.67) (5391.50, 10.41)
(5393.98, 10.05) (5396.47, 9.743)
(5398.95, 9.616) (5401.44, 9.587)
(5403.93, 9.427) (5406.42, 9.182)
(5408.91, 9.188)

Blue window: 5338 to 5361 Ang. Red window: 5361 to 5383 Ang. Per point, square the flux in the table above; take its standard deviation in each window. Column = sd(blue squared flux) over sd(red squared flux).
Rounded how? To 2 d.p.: 1.08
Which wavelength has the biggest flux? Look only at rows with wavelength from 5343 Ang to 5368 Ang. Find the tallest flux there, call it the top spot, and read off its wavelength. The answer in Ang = 5359.32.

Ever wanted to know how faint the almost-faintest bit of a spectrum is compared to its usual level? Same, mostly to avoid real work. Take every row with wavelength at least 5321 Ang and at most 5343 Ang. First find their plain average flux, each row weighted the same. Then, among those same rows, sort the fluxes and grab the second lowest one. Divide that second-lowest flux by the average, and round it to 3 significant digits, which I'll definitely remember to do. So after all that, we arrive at 0.924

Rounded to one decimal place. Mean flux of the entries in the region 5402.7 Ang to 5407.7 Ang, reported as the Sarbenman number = 9.3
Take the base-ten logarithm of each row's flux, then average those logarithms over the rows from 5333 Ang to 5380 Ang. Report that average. 1.015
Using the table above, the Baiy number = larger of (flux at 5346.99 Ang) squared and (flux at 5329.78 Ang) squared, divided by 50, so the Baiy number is 2.00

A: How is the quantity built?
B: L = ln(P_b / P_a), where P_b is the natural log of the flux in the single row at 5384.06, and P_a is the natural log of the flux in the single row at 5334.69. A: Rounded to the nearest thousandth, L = 0.048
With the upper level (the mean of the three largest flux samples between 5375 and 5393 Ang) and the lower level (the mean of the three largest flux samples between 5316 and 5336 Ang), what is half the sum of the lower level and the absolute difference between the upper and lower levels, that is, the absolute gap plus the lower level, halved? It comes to 5.48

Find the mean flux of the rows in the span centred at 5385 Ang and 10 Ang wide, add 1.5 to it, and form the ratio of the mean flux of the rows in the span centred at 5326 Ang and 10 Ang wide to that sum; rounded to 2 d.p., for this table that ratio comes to 0.75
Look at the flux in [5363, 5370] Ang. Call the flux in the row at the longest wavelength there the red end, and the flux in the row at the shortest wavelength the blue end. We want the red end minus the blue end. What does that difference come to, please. -1.0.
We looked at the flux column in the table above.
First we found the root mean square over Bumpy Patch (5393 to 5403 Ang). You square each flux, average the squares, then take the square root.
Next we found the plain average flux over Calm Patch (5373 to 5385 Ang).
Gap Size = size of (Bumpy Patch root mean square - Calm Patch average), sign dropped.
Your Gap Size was 0.89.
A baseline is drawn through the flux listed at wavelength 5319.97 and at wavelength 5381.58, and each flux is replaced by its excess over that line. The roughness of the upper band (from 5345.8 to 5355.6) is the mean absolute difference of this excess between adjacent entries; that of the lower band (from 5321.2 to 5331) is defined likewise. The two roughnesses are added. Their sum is 0.81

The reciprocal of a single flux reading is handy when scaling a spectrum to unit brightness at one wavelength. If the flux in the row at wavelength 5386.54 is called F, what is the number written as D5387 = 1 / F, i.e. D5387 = 0.092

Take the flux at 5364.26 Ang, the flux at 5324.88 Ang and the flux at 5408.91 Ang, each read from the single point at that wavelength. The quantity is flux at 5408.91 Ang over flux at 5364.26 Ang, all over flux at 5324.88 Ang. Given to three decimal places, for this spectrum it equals 0.089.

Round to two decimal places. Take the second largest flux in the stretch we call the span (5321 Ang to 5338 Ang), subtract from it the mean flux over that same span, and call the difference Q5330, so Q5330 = 0.60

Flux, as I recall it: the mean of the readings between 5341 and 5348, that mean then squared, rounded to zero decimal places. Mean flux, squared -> 98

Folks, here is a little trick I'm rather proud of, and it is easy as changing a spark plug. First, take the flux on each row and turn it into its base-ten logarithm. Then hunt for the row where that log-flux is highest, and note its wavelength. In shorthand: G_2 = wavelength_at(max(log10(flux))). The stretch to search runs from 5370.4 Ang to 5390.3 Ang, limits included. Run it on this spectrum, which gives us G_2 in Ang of 5381.58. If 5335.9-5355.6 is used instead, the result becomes 5354.38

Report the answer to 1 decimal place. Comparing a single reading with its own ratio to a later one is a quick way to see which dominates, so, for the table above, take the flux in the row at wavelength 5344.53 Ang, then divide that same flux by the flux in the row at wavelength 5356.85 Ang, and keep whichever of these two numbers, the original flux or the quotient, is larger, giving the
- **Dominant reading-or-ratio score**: 9.8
